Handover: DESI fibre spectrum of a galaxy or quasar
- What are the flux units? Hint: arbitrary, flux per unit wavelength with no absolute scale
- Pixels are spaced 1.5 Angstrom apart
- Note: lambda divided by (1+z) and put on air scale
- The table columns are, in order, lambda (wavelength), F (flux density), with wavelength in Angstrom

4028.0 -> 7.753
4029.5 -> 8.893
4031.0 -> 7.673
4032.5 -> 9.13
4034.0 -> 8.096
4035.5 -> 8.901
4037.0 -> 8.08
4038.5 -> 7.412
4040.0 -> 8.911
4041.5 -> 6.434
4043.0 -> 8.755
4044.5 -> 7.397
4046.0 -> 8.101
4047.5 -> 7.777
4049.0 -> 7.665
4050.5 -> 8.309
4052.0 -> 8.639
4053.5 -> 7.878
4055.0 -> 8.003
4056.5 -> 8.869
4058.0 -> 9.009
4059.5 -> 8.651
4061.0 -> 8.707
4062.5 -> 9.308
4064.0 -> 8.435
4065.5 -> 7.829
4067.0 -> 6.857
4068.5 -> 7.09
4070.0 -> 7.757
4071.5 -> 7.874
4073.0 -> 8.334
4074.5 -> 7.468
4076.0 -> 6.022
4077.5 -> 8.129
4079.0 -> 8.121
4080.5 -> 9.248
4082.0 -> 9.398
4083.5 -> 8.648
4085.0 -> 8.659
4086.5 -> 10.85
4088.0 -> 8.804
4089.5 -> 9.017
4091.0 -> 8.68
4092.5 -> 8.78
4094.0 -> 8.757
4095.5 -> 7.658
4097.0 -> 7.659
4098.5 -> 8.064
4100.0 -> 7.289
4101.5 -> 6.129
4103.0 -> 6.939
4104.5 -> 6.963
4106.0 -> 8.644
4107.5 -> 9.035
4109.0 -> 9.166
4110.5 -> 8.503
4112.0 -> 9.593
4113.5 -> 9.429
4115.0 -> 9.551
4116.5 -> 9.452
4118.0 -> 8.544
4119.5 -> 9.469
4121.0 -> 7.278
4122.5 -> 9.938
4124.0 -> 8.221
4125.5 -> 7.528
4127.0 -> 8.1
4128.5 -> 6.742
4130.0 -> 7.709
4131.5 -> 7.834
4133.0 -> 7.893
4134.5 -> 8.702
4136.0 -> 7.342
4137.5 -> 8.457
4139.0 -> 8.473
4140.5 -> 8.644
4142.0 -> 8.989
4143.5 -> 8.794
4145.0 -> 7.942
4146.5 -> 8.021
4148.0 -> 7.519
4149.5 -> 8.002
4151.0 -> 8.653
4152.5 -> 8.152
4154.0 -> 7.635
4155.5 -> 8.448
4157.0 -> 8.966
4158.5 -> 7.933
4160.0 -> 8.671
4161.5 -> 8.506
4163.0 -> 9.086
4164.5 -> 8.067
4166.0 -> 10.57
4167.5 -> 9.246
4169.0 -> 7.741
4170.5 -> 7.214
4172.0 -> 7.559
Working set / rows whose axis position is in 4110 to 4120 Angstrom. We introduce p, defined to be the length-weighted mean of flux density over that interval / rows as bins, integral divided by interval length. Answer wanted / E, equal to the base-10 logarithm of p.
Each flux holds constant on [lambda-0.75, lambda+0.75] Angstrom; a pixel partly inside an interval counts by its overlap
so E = 0.965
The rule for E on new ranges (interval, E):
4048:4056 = 0.909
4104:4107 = 0.902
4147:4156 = 0.906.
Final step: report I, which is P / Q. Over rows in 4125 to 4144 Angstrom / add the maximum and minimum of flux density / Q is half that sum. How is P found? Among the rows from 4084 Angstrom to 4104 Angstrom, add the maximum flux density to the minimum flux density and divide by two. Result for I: 1.08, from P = 8.49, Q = 7.87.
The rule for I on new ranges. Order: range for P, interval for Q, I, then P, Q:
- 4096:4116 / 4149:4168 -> 0.86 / 7.86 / 9.10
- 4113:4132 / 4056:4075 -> 1.03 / 8.34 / 8.08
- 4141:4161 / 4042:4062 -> 1.01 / 8.25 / 8.20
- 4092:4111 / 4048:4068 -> 0.95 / 7.65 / 8.08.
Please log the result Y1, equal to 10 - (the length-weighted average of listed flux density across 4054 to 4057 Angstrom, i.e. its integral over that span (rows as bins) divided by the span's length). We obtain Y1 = 1.6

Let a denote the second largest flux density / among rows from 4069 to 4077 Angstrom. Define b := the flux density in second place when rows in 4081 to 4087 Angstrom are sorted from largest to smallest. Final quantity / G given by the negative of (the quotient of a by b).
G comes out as -0.84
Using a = 7.874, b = 9.398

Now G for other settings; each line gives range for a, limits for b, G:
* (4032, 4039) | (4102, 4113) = -0.97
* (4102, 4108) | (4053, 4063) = -0.96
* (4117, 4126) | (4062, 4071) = -1.12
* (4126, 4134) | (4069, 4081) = -0.95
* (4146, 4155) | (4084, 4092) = -0.90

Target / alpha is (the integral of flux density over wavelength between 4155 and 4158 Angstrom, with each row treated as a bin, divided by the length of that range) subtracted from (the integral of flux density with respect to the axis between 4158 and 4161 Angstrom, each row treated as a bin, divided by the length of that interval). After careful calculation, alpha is -0.3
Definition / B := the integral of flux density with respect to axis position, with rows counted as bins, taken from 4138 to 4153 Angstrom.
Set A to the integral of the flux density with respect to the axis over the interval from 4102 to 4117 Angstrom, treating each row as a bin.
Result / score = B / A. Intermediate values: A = 130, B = 125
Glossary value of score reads 0.96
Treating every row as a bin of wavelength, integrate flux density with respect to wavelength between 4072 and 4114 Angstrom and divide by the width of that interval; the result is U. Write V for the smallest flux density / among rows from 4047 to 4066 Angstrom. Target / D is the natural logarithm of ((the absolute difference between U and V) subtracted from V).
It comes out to 1.94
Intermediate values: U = 8.35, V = 7.665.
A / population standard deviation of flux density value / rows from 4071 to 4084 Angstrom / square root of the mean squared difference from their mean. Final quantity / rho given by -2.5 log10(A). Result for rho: 0.06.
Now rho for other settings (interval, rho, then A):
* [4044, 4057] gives 0.88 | 0.443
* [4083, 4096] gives 0.26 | 0.786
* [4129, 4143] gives 0.72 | 0.518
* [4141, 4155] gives 0.79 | 0.483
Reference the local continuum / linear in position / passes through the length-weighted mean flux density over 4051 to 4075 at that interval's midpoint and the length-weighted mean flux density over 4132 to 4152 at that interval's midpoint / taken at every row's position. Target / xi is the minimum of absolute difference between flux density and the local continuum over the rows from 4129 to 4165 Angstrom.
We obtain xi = 0.116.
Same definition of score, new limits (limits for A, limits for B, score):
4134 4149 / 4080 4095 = 1.09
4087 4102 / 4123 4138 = 0.97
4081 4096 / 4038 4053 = 0.89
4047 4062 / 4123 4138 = 0.94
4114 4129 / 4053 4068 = 0.98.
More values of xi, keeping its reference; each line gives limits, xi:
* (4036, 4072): 0.060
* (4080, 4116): 0.150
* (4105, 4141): 0.018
